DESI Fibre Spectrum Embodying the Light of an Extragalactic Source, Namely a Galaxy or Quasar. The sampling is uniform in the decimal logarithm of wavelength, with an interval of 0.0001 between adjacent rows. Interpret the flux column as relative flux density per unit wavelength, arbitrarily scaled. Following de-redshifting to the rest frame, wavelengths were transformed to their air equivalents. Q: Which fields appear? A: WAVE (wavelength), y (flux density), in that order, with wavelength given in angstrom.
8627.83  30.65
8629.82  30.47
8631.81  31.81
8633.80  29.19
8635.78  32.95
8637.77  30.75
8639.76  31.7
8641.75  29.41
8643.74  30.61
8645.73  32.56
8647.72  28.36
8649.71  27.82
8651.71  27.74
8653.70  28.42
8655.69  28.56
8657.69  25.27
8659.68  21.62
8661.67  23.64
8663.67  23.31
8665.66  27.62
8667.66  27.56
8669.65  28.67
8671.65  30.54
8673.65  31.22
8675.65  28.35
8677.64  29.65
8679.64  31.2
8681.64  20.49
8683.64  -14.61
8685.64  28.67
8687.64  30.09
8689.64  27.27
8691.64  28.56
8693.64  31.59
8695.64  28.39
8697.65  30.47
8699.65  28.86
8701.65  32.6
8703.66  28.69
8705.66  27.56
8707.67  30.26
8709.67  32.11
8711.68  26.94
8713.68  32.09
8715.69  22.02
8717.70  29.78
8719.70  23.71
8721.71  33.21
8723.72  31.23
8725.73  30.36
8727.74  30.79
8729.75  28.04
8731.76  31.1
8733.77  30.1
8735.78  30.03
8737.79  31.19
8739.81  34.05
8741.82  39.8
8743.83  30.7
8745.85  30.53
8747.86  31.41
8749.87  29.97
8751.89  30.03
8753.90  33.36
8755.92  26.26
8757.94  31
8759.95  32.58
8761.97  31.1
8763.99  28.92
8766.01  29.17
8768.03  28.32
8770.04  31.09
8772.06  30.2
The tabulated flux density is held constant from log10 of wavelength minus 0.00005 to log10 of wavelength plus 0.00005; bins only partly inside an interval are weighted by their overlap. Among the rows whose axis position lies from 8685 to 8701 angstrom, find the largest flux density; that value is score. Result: 31.59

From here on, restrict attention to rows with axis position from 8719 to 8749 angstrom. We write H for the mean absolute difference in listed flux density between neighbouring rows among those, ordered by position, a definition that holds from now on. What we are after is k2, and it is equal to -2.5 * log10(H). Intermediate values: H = 2.8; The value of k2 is -1.1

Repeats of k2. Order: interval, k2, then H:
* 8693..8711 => -1.0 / 2.5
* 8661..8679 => -0.5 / 1.6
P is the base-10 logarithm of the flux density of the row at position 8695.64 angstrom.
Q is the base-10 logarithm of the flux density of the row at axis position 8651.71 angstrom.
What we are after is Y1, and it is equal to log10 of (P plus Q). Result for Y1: 0.462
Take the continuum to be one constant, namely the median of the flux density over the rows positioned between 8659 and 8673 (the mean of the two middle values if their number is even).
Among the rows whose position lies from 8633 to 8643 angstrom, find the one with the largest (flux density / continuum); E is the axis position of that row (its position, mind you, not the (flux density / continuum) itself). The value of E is 8635.78 angstrom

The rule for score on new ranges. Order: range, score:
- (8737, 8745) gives 39.8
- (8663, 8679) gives 31.22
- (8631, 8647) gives 32.95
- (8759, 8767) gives 32.58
